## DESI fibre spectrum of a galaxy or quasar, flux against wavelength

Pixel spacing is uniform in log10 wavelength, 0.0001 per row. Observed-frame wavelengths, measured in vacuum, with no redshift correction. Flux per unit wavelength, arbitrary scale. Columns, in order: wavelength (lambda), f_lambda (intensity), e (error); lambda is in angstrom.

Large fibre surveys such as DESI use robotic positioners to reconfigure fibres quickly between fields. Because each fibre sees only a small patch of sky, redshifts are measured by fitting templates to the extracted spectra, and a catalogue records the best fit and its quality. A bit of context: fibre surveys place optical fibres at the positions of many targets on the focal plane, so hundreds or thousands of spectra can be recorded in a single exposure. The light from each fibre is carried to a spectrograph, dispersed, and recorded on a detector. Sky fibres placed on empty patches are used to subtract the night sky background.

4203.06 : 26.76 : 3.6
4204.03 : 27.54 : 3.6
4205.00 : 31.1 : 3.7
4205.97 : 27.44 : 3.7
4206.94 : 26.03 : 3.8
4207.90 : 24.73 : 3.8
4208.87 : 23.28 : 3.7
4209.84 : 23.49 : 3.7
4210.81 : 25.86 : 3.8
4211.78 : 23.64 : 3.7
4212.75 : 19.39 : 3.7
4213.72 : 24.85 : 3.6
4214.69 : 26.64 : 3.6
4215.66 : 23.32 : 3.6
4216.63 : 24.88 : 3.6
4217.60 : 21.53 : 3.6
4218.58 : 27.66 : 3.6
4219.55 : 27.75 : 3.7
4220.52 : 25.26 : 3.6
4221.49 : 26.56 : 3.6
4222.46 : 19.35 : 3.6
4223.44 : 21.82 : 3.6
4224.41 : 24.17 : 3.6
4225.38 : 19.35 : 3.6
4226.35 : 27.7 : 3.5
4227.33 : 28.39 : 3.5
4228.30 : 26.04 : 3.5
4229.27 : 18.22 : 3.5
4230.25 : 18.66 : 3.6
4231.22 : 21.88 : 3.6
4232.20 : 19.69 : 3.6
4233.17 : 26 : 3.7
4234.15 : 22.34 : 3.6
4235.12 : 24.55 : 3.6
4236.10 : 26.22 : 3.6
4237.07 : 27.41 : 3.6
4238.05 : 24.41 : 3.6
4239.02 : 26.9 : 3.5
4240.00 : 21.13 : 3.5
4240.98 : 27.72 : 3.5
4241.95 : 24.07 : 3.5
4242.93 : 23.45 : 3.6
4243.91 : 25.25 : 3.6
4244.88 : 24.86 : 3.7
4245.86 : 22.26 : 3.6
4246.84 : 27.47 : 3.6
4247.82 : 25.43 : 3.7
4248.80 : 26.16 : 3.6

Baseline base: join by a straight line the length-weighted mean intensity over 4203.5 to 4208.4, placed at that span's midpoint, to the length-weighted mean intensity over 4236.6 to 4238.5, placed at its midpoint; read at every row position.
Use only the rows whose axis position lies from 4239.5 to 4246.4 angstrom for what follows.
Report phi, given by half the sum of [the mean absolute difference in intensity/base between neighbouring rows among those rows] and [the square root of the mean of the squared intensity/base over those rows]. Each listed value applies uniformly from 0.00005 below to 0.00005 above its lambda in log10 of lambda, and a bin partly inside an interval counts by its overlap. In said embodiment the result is 0.523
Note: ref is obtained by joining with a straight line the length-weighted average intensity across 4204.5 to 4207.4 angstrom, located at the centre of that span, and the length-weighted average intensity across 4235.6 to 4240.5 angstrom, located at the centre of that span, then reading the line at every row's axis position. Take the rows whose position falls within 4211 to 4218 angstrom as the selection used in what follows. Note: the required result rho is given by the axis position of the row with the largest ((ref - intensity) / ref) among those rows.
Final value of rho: 4212.75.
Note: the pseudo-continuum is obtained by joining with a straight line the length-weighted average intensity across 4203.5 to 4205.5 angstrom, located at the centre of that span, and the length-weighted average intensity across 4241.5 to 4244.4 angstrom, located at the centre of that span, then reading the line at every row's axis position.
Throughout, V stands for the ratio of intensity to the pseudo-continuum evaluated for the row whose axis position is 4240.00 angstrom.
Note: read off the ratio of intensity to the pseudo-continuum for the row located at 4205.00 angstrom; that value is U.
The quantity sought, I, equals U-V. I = 0.21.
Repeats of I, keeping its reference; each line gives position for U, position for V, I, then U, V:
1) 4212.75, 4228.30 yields -0.31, 0.69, 0.996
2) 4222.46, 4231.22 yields -0.13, 0.72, 0.849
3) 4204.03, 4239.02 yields -0.14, 0.94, 1.086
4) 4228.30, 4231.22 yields 0.15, 1.00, 0.849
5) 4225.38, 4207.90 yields -0.13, 0.73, 0.861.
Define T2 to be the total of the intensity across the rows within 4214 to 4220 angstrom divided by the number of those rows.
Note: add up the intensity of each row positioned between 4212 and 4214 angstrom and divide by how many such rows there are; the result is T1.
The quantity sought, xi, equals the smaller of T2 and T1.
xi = 22.1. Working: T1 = 22.1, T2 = 25.3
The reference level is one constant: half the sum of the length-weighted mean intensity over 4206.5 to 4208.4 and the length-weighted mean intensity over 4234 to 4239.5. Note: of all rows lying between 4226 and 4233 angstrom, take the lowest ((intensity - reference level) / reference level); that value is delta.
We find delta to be -0.29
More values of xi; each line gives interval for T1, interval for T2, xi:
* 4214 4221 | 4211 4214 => 22.6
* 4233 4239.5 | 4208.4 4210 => 23.4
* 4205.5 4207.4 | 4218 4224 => 24.7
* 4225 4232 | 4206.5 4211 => 22.9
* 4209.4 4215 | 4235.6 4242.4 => 24.0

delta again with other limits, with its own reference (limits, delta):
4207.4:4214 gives -0.24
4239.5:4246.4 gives -0.17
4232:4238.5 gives -0.23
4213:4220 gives -0.16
